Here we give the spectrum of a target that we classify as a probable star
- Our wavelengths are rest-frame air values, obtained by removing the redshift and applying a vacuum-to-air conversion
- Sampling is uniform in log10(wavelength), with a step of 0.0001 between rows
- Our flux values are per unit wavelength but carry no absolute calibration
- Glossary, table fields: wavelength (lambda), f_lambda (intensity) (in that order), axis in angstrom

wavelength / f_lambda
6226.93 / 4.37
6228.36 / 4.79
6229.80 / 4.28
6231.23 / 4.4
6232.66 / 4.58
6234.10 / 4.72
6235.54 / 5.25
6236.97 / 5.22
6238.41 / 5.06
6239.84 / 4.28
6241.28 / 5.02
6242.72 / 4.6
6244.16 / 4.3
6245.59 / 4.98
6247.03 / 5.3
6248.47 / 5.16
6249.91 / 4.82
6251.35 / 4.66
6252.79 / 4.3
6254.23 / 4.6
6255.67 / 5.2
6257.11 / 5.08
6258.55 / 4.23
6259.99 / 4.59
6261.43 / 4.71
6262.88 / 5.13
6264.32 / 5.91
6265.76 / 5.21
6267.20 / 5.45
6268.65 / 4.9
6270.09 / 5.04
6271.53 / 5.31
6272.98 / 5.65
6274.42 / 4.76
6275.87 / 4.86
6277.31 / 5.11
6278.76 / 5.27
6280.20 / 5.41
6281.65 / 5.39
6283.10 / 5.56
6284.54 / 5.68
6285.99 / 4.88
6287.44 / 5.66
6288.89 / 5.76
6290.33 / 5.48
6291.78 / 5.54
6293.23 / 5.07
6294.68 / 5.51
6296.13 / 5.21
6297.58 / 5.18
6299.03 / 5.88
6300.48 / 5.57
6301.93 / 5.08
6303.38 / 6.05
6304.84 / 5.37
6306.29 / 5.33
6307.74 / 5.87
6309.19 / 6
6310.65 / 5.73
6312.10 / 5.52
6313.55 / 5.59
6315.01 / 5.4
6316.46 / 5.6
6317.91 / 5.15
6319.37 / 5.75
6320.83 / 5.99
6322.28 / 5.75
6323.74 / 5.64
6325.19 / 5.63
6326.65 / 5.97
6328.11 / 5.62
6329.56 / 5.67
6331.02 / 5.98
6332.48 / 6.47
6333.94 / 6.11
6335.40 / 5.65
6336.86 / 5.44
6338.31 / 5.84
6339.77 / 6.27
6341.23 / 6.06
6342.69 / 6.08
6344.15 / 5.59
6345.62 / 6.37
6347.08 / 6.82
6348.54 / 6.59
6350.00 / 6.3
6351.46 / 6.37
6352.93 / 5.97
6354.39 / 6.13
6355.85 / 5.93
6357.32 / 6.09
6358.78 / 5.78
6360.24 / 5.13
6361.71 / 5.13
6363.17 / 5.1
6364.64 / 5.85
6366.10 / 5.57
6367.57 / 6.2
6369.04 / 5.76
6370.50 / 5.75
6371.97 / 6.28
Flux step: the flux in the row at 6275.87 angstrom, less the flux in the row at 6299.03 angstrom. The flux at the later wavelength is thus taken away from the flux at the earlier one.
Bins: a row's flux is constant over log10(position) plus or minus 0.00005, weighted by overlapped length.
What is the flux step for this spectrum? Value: -1.0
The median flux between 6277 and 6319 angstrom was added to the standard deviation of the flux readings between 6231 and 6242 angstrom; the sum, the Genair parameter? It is 5.9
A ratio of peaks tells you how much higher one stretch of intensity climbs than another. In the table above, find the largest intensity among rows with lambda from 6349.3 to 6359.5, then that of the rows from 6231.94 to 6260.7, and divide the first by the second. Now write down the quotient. 1.20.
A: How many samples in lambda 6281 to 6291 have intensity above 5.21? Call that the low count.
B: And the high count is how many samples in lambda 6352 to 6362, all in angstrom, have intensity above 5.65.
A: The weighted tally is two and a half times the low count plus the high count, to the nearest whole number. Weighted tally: 20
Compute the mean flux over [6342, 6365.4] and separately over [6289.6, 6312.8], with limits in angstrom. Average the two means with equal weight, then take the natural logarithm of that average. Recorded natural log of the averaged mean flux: 1.75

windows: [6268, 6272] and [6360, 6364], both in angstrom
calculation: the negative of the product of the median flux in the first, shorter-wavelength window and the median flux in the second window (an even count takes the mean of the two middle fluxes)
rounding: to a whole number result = -26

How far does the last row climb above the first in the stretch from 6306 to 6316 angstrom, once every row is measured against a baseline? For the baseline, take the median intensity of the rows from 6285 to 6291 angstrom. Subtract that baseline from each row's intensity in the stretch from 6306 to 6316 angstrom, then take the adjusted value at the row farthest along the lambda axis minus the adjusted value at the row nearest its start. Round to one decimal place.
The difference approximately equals 0.1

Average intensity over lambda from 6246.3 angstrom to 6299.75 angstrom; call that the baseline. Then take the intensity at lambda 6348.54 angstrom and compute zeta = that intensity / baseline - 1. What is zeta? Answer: 0.27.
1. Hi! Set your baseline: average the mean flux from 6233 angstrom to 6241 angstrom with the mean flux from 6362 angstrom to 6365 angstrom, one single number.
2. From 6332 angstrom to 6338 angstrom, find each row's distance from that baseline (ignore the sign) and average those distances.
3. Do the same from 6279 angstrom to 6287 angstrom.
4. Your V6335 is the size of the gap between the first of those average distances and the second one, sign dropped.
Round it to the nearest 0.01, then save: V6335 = 0.41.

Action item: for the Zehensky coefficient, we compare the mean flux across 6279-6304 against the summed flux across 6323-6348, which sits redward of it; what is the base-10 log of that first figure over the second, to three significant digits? -1.27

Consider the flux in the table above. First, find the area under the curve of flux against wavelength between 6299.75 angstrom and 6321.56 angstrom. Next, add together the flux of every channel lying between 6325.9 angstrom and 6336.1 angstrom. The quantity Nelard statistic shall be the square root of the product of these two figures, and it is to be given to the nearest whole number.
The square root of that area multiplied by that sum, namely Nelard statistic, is 71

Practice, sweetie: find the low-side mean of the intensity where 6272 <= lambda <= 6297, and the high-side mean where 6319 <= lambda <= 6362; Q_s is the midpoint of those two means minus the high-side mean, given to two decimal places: -0.30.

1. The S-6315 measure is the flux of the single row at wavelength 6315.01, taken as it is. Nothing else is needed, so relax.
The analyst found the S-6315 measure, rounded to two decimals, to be 5.40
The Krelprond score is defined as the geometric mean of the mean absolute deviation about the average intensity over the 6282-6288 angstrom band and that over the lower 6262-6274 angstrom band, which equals 0.27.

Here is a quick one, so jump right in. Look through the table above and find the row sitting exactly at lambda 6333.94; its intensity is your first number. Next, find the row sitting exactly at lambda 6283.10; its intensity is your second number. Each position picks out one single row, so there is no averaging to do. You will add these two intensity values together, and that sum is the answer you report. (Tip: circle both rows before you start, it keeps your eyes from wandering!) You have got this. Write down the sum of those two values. 11.7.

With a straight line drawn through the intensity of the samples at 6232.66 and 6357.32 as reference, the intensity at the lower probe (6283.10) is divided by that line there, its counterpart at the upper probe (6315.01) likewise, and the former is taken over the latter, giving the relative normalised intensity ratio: 1.11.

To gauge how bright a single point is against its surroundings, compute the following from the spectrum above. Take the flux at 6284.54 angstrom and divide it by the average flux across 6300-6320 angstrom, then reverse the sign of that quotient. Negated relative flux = -1.02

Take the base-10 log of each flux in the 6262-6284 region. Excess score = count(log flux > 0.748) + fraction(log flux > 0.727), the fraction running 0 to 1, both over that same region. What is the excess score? 2.4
